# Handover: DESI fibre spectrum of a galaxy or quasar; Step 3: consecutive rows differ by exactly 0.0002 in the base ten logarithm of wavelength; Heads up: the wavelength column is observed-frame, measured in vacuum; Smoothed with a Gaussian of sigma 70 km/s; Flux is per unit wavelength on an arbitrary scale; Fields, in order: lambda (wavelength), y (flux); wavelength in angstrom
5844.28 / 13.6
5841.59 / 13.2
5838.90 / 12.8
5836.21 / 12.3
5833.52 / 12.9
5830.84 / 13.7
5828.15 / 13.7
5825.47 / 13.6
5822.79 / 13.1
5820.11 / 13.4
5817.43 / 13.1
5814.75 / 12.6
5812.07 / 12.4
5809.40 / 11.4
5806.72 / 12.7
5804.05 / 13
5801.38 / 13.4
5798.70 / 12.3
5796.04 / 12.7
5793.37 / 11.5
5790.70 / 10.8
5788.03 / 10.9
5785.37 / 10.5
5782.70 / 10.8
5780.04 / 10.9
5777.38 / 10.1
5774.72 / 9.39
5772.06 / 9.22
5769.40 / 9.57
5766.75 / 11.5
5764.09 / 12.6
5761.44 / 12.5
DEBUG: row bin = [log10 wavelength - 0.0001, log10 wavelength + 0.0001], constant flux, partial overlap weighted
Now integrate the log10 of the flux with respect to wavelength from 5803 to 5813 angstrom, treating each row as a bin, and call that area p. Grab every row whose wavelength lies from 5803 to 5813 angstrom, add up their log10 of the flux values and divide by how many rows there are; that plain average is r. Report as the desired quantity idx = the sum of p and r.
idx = 12.0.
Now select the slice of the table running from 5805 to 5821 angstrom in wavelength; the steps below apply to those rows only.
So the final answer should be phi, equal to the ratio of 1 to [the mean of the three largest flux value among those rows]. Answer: 0.0765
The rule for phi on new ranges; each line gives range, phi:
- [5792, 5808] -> 0.0767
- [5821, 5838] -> 0.0732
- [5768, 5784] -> 0.0943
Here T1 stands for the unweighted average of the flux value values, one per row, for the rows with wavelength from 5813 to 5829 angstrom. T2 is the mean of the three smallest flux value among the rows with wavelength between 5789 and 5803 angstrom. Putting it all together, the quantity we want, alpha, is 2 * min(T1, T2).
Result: 23.1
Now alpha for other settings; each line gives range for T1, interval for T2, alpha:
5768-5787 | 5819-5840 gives 20.1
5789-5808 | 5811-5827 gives 24.7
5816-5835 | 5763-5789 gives 18.8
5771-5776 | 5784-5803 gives 18.6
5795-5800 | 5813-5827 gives 25.0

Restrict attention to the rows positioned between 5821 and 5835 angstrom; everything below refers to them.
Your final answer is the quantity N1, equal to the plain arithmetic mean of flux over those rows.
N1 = 13.4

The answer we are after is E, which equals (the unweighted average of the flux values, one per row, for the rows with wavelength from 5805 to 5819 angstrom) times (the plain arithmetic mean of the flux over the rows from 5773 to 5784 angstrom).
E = 128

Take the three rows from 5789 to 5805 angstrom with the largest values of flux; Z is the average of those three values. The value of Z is 13.0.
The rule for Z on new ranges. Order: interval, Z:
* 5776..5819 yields 13.2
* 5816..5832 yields 13.7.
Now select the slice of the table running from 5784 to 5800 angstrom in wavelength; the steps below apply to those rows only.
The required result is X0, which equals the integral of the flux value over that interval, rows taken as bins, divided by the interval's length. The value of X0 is 11.4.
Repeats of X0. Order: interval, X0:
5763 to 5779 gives 10.4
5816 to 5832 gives 13.4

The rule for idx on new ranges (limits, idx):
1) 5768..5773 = 5.9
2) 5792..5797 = 6.5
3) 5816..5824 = 10.1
